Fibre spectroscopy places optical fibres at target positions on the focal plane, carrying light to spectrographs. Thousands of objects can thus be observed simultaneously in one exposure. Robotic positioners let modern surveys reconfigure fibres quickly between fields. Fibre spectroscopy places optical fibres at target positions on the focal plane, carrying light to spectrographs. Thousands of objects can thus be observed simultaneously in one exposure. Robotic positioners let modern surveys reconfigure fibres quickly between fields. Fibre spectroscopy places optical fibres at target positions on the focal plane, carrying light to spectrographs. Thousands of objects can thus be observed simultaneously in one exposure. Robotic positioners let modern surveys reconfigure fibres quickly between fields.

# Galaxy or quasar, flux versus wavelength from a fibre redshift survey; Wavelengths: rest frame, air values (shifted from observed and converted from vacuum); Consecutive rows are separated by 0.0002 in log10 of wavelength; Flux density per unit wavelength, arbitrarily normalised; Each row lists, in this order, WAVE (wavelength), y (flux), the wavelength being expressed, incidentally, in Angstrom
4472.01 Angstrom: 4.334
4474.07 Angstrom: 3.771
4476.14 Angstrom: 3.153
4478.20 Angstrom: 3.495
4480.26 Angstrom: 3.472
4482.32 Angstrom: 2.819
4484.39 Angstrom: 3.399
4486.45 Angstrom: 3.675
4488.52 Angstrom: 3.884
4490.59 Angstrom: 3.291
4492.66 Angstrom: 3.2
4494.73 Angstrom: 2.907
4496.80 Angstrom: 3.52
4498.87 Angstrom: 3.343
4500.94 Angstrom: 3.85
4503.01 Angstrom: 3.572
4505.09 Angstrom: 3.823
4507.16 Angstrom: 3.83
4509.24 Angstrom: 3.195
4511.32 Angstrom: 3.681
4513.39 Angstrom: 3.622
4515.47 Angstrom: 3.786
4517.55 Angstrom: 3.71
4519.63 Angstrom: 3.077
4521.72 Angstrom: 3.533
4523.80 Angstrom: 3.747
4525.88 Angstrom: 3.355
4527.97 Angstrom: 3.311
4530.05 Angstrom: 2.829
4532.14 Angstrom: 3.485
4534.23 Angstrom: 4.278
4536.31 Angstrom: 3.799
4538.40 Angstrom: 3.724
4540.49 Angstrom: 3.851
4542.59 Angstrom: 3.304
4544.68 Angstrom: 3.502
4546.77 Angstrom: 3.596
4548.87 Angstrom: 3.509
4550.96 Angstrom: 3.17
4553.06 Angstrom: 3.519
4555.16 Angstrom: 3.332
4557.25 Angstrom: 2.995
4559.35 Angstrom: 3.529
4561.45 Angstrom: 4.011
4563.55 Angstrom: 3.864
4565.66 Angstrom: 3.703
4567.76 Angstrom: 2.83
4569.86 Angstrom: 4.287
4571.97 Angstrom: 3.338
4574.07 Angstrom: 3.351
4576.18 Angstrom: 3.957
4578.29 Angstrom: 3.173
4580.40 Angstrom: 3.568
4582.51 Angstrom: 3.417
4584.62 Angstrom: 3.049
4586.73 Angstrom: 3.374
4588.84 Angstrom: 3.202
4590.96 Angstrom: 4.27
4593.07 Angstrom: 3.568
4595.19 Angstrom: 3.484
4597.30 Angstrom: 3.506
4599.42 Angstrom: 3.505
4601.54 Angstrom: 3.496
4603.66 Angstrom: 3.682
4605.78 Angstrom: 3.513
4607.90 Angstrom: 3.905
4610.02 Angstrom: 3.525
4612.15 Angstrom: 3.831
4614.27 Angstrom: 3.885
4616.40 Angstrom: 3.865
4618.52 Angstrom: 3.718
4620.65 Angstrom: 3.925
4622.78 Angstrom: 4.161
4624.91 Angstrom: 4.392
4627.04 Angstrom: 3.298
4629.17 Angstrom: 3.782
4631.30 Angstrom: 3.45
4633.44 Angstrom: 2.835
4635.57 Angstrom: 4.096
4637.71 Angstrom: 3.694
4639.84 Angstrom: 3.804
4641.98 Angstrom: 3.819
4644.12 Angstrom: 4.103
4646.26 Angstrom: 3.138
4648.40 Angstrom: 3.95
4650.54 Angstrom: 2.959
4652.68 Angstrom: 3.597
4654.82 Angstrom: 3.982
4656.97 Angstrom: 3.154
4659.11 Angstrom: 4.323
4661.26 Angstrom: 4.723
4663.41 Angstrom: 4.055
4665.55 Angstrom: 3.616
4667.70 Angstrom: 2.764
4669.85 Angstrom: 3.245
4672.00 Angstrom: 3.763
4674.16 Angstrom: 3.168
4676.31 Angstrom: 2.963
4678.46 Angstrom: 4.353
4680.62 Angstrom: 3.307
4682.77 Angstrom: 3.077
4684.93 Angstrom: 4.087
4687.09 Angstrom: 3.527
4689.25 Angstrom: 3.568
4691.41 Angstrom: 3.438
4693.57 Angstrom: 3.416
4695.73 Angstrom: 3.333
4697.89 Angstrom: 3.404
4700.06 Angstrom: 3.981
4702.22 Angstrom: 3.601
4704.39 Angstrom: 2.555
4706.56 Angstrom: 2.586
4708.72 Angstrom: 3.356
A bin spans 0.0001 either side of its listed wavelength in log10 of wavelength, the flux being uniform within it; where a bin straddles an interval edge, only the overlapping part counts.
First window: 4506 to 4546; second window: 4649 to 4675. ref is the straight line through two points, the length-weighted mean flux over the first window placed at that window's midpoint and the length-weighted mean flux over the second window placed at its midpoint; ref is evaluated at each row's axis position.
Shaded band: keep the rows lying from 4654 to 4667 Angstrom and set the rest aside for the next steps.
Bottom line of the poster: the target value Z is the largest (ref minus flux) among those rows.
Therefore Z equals 0.5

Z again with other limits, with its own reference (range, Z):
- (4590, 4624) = 0.1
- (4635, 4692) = 0.9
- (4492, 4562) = 0.7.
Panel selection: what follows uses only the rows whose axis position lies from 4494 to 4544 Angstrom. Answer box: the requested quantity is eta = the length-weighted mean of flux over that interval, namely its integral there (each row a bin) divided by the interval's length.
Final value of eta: 3.55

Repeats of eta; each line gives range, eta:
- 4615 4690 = 3.67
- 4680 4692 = 3.51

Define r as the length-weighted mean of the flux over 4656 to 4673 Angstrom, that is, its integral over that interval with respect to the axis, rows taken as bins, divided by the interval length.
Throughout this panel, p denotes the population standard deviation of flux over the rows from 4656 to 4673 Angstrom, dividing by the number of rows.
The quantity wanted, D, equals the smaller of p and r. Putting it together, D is 0.61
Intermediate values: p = 0.61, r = 3.71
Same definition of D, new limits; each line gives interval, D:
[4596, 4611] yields 0.14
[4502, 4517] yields 0.21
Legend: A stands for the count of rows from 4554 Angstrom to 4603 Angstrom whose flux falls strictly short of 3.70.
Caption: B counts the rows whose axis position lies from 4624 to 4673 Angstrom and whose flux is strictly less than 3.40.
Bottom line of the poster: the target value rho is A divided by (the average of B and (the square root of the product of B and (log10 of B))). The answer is 3.6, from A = 17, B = 7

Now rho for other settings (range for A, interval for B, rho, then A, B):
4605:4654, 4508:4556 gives 1.7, 9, 8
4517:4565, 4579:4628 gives 5.4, 15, 4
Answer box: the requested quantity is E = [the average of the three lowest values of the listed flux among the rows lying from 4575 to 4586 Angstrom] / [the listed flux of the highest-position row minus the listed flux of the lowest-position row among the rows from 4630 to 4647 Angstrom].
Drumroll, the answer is -10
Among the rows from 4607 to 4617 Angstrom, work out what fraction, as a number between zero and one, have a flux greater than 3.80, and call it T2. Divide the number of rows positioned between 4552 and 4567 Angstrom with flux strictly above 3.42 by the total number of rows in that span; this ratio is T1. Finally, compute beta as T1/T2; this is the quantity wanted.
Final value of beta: 0.9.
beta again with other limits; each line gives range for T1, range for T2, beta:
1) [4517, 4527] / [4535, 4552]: 4.8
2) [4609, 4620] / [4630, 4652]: 2.0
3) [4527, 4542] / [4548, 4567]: 3.2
